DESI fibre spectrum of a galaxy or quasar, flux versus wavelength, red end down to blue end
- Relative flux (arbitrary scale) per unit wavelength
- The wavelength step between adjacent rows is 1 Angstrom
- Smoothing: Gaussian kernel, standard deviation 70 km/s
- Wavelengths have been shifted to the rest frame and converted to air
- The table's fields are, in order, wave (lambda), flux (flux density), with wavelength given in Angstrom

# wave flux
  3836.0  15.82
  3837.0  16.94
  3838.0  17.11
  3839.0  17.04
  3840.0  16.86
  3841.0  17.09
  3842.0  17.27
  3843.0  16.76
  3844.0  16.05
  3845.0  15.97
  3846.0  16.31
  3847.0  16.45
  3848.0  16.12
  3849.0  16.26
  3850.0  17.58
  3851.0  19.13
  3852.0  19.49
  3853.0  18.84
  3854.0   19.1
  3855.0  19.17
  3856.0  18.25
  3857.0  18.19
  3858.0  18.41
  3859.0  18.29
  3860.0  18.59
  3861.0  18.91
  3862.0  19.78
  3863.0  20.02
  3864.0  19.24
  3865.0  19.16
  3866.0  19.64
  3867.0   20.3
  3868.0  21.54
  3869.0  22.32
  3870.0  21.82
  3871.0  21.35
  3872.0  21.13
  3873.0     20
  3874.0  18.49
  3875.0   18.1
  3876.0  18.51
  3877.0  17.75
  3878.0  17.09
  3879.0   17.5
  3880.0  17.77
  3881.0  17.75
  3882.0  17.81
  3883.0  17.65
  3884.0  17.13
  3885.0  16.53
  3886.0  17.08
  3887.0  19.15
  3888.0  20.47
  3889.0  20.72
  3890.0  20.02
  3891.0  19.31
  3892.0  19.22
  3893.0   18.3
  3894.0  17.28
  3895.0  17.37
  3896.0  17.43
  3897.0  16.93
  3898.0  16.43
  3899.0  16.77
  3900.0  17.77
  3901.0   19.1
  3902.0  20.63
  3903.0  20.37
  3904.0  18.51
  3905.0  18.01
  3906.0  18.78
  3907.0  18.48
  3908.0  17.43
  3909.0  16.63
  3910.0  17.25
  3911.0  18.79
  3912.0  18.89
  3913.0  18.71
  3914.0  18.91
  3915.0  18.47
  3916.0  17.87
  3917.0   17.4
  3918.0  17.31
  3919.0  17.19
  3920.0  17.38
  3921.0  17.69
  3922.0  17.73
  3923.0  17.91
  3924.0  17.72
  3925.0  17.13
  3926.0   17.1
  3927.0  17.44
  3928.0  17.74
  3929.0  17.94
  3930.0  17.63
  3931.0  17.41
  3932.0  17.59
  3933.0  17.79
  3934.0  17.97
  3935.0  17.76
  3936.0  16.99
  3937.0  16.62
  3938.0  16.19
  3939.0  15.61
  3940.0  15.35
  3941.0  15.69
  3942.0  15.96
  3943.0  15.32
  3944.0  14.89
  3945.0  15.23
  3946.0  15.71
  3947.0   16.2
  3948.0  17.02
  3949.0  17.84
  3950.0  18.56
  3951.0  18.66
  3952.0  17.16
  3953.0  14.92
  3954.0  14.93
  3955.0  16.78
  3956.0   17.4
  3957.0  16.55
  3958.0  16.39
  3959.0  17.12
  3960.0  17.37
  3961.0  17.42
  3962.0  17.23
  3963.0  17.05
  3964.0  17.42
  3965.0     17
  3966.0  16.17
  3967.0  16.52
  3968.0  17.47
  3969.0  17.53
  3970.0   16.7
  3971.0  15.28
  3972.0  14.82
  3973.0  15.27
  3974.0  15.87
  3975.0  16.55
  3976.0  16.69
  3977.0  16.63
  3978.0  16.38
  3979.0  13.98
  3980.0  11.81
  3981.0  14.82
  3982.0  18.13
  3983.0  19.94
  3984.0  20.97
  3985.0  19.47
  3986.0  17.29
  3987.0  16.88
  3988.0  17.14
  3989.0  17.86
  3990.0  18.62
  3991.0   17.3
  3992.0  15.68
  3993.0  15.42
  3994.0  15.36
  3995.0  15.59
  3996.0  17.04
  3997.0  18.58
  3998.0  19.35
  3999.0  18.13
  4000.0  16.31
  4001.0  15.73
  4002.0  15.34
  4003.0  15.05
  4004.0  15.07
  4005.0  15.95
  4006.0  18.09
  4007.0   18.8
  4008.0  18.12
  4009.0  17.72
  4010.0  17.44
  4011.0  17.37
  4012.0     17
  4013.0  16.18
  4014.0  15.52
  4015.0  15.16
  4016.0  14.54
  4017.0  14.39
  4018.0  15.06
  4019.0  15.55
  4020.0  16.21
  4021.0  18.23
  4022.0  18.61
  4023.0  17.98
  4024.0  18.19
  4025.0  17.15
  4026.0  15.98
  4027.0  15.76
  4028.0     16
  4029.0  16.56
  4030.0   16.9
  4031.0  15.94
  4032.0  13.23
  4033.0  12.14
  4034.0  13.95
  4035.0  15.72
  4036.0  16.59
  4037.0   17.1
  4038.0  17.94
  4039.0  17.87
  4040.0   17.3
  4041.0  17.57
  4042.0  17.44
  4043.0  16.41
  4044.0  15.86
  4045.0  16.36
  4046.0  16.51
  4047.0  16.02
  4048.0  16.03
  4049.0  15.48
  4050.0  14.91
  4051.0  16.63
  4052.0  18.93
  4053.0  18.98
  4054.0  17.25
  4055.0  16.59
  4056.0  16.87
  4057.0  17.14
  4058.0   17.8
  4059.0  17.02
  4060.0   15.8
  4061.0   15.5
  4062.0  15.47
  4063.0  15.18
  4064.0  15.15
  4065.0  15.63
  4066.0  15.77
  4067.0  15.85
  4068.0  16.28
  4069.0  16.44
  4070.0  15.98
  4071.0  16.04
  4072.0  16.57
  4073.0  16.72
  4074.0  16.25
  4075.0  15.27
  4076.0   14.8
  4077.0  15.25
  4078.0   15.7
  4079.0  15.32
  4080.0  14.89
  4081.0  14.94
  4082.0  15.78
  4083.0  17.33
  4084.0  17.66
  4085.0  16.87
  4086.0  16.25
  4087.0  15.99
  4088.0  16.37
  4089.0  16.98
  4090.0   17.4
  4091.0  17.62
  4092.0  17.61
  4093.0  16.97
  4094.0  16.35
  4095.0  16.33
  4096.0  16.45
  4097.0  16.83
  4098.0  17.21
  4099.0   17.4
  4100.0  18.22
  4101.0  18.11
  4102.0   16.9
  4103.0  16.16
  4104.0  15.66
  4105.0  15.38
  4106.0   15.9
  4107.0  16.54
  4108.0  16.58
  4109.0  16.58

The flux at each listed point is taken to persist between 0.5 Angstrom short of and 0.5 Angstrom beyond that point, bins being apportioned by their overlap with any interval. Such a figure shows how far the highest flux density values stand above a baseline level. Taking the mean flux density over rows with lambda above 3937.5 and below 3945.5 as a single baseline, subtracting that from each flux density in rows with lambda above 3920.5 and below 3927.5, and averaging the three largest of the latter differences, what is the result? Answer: 2.3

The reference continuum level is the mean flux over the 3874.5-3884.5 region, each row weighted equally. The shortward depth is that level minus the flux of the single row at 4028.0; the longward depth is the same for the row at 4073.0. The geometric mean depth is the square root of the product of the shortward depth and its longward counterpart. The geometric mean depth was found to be 1.3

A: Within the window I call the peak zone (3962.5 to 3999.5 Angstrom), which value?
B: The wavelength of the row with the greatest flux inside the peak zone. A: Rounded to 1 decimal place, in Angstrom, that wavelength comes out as 3984.0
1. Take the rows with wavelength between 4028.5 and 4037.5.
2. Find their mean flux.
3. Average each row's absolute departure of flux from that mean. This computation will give 1.5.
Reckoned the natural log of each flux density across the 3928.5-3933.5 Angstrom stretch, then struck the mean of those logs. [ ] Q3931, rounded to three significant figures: 2.87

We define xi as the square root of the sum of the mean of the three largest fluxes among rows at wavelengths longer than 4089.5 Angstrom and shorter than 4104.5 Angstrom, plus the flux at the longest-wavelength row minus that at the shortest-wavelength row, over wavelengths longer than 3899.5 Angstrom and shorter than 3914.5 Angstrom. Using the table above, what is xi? 4.4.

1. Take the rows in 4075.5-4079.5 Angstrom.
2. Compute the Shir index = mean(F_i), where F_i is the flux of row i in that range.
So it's 15.3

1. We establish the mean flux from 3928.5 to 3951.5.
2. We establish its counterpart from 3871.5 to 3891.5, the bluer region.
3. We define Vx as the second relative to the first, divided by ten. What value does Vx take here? 0.110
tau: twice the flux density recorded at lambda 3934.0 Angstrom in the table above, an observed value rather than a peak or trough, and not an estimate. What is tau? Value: 35.9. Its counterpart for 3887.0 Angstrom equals 38.3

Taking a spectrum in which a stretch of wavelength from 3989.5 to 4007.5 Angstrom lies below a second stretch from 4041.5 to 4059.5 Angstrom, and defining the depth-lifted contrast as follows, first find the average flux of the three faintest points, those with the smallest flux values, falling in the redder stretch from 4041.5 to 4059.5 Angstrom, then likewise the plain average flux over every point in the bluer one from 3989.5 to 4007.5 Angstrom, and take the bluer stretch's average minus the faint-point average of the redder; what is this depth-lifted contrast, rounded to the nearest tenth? 1.3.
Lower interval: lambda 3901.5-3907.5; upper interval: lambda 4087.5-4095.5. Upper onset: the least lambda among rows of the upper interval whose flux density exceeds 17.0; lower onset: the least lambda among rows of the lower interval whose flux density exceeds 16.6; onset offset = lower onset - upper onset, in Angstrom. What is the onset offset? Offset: -188 Angstrom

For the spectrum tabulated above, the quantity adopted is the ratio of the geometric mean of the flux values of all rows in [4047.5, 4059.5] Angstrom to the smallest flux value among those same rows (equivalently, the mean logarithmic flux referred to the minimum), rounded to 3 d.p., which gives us 1.135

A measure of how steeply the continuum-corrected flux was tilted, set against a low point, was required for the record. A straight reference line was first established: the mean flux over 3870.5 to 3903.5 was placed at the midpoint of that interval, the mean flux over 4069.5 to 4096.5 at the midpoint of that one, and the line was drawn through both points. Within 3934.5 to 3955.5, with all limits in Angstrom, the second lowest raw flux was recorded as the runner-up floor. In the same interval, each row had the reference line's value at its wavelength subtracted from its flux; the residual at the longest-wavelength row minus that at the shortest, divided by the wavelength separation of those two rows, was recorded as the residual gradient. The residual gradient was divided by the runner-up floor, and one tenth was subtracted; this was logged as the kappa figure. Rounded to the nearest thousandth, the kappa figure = -0.103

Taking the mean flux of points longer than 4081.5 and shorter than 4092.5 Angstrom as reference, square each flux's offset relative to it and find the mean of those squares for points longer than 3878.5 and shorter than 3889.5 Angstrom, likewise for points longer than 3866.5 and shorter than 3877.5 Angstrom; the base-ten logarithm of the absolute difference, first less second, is 1.0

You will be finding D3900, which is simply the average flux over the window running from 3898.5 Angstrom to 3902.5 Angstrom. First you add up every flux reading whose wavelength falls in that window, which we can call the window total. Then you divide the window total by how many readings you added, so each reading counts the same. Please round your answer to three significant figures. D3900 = 18.6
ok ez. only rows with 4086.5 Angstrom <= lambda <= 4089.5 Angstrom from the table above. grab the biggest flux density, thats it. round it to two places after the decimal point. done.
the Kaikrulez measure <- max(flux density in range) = 16.98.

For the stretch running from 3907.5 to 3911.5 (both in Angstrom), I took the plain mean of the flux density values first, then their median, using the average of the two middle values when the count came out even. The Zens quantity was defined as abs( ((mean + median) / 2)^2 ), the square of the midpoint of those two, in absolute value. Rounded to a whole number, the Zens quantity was 304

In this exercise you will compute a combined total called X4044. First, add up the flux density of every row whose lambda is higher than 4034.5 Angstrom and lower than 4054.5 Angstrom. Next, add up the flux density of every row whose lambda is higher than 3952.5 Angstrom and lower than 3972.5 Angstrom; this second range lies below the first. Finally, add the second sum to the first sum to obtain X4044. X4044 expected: 669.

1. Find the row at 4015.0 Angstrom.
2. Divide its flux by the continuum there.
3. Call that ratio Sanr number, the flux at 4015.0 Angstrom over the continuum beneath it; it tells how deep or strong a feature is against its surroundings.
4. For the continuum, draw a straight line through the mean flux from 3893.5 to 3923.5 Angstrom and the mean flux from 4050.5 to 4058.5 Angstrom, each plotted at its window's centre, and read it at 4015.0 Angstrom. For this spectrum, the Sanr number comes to 0.86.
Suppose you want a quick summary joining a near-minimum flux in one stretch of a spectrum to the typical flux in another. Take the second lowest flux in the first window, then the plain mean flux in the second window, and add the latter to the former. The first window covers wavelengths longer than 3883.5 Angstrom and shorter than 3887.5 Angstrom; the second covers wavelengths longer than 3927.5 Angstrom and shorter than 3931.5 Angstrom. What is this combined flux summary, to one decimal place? 34.8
